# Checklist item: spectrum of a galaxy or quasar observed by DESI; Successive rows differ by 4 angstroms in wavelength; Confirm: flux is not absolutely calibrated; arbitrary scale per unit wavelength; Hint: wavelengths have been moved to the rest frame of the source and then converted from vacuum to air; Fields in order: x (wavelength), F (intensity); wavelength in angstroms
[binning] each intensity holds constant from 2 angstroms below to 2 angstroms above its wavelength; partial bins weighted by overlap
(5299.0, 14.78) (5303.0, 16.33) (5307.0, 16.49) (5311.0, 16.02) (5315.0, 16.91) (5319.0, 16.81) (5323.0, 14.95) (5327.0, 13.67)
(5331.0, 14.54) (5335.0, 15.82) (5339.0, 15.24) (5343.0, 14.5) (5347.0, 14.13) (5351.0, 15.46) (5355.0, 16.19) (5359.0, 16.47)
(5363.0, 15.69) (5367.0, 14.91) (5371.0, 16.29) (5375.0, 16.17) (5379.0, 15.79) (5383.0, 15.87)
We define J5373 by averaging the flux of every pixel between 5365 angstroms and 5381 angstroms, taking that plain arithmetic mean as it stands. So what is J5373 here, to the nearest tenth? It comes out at 15.8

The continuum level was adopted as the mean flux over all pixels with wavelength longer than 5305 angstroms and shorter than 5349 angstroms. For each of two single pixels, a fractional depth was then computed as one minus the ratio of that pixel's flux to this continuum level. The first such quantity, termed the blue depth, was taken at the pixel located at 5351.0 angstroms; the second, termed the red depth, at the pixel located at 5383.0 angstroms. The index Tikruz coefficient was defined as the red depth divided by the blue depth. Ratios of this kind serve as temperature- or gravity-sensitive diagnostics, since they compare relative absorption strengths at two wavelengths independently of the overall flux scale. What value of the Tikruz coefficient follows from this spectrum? 5.6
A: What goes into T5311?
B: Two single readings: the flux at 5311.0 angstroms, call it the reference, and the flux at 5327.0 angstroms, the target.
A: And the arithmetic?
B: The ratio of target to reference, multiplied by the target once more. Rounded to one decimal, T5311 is 11.7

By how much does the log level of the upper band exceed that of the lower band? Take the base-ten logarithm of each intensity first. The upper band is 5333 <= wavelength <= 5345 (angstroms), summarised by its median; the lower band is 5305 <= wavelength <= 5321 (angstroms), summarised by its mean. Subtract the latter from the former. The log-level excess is -0.036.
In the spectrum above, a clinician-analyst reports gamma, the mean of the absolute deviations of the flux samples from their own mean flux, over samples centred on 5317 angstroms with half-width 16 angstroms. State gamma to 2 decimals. 1.00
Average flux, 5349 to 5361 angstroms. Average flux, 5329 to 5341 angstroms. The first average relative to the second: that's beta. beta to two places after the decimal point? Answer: 1.06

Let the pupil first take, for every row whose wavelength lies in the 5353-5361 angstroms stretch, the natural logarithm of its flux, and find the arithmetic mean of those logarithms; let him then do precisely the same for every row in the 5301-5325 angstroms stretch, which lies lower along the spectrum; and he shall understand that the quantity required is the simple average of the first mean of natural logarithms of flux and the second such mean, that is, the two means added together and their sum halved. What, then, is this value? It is 2.79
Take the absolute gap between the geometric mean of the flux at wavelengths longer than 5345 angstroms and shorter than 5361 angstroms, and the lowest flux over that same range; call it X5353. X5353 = 1.4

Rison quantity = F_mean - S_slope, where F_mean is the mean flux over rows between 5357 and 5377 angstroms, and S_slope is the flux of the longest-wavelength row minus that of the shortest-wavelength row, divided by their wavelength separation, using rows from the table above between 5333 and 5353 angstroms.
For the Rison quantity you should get 15.9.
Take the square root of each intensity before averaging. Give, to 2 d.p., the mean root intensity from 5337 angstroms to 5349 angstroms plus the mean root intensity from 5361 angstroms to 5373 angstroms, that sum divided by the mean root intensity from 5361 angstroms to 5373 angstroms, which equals 1.97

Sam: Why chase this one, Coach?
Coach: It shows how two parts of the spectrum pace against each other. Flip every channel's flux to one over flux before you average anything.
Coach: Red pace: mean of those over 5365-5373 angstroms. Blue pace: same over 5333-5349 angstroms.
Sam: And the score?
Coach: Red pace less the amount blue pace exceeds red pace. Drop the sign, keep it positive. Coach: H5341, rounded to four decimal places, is 0.0613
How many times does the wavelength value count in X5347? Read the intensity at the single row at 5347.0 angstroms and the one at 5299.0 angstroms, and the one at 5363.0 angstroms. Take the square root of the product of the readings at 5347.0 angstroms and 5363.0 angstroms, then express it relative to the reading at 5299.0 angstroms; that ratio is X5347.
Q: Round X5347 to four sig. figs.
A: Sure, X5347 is 1.007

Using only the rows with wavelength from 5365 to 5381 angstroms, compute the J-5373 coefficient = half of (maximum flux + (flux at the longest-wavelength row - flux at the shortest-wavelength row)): 8.6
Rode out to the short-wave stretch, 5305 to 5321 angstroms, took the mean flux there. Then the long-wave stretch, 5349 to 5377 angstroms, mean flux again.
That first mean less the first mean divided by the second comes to 15.5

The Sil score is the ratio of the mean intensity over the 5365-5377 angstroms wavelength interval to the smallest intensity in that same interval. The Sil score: 1.06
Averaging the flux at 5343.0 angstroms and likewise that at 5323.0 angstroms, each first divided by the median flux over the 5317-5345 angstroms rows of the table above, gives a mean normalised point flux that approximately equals 0.98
